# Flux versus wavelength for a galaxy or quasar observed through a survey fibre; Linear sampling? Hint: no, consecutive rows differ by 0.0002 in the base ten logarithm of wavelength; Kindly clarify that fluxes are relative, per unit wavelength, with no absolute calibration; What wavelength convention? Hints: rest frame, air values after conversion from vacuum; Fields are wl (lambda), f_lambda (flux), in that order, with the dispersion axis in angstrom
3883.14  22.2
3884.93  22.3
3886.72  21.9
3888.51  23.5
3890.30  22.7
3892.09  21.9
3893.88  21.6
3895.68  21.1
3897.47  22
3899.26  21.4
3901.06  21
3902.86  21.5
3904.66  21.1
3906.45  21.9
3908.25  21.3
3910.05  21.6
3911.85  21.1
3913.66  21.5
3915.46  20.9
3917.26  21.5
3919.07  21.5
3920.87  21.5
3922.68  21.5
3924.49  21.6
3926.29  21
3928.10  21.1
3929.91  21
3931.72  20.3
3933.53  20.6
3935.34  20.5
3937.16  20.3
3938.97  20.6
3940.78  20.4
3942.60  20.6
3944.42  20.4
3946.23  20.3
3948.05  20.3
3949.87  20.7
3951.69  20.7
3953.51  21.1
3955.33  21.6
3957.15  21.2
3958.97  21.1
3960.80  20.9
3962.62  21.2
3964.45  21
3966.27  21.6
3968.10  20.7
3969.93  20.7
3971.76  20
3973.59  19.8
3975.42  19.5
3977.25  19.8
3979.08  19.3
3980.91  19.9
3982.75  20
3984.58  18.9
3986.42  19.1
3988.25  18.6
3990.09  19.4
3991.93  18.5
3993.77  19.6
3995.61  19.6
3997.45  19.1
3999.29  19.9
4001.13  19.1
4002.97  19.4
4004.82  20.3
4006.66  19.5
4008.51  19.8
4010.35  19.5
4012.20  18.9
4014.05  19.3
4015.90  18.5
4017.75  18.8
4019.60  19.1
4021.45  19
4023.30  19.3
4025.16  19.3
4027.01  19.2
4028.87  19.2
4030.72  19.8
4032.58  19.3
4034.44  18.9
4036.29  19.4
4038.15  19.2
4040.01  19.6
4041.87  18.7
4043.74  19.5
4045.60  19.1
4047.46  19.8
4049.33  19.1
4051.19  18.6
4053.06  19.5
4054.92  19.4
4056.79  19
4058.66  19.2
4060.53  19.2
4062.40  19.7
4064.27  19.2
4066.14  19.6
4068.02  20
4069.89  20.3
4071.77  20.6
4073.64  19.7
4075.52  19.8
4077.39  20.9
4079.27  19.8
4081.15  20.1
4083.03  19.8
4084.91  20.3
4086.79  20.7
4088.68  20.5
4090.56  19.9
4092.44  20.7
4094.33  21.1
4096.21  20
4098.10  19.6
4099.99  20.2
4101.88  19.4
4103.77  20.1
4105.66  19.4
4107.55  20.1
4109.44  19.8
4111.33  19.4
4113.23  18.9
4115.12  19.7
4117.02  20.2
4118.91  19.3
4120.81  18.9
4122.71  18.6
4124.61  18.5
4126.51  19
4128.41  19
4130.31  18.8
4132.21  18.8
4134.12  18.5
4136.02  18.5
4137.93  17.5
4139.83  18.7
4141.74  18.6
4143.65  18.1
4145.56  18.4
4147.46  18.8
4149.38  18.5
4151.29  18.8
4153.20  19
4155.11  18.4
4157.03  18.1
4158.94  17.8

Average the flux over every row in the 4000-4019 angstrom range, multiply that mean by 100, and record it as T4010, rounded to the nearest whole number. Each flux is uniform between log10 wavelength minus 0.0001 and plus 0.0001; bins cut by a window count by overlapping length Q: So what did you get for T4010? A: 1931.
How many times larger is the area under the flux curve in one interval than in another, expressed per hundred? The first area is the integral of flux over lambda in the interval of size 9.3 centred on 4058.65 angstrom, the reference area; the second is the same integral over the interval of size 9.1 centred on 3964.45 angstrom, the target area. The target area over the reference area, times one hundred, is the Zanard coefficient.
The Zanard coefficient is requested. 107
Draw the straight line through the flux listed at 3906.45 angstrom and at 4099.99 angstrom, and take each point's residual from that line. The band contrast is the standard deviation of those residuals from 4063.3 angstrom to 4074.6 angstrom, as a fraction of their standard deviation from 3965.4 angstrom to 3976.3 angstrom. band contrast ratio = 0.7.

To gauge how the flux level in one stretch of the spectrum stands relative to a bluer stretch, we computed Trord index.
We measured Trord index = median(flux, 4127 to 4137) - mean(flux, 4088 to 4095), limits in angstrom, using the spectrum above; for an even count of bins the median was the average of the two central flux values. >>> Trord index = -1.7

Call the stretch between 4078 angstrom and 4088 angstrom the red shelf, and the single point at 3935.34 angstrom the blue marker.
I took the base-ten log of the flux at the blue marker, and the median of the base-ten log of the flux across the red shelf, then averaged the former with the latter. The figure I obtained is 1.307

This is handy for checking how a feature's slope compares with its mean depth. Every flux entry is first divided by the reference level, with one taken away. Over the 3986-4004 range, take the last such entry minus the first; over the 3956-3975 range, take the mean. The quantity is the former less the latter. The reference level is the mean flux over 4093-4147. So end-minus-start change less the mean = -0.07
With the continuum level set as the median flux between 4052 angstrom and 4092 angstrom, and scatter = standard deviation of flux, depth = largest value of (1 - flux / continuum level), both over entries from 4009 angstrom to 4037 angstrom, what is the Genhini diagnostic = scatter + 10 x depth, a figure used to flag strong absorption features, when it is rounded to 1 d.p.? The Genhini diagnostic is 1.0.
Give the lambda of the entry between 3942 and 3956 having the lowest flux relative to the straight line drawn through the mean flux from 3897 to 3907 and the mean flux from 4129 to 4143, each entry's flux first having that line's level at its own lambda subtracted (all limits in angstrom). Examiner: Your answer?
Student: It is 3946.23 angstrom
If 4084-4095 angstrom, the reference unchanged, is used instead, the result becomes 4090.56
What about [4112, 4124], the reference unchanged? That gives 4122.71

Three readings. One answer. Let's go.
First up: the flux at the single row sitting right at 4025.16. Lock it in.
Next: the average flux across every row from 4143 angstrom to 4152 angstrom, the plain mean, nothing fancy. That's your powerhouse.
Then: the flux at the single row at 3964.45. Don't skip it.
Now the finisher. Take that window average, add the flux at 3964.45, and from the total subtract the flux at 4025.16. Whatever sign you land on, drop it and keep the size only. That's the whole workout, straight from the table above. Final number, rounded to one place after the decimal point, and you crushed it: 20.2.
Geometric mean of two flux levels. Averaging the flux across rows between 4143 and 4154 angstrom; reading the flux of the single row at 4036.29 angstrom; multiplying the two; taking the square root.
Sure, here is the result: 19.0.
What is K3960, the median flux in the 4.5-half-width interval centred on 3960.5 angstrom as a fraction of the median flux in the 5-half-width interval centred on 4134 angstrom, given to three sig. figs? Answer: 1.14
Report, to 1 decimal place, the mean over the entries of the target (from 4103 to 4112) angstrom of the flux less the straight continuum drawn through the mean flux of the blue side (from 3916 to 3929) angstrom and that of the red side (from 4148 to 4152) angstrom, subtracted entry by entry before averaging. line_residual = 0.6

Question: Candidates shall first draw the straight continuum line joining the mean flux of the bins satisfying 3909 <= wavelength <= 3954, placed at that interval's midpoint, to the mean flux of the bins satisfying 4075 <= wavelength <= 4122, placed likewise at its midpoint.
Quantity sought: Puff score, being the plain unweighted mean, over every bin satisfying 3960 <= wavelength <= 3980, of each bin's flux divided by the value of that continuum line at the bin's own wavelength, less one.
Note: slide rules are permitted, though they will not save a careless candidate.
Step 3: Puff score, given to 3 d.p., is -0.013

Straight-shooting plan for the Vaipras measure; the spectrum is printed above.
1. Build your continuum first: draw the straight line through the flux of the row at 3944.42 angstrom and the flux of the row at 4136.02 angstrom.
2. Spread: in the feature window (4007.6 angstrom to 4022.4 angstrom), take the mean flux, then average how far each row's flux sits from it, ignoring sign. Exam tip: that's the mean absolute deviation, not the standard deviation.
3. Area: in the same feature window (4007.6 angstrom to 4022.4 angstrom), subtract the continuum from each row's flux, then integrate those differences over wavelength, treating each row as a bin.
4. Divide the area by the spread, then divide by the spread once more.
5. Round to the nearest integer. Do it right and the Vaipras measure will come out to -87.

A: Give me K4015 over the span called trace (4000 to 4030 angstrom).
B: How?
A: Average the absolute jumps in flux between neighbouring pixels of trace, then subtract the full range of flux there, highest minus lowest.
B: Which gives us -1.4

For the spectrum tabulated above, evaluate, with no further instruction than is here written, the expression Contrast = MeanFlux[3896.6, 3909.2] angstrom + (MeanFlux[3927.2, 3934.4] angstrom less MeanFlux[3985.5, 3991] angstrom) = 23.2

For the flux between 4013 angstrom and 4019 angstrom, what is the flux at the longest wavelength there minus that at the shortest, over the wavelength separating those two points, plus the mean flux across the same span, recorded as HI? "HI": 18.7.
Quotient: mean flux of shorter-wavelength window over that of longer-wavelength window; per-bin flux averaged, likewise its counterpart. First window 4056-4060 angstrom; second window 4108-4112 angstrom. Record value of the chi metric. 0.97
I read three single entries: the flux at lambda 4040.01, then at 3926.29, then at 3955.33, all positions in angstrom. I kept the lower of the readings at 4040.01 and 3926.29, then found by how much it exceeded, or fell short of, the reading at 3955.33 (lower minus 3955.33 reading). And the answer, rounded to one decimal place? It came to -2.0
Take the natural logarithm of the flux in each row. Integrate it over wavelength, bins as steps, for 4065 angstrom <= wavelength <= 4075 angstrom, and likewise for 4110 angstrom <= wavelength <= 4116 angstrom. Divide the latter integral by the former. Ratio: 0.6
